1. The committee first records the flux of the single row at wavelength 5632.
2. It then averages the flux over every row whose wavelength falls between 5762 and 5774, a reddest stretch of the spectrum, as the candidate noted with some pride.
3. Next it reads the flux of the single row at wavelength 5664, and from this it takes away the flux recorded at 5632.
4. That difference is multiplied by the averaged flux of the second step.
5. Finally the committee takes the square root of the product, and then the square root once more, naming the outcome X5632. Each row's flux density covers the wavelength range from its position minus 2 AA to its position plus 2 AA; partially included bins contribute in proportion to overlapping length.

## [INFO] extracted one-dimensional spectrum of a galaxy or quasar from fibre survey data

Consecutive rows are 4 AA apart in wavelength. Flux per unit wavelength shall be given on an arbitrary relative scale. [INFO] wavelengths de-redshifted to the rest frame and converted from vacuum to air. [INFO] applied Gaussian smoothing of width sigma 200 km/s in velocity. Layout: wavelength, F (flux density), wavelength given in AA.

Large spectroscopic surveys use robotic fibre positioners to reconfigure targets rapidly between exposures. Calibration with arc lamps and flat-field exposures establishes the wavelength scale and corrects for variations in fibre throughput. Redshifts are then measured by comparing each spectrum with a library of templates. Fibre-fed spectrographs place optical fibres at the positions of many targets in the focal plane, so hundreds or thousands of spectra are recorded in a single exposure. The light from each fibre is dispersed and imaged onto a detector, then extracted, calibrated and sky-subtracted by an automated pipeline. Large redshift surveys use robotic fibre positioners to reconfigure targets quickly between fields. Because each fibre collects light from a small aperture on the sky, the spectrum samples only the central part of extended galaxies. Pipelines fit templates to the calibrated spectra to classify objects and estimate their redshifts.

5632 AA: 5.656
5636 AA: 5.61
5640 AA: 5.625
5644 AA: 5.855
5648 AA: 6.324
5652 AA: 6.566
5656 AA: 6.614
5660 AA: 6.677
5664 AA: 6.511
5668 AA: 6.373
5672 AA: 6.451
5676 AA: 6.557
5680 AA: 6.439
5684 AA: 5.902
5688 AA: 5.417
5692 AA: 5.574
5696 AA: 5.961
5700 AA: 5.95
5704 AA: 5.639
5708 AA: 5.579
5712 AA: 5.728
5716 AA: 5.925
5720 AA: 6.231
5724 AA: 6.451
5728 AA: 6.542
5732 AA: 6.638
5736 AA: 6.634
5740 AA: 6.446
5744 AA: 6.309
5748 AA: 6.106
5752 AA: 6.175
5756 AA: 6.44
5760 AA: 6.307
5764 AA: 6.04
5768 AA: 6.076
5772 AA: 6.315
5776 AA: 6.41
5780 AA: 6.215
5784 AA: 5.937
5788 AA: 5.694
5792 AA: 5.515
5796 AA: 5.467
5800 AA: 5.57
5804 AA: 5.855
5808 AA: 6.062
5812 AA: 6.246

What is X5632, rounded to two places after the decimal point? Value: 1.51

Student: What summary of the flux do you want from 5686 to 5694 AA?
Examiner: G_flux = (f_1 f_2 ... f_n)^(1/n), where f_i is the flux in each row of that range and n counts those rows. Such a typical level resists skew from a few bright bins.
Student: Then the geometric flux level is 5.5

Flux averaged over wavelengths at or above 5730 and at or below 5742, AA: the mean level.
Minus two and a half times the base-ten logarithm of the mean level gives -2.04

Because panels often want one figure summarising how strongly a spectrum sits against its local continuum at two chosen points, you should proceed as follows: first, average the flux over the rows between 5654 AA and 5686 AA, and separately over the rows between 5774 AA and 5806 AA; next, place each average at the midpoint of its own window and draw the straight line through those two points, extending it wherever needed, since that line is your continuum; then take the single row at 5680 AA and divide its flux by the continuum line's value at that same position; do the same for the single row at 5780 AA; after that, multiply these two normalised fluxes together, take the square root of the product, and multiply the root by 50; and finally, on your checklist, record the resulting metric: 51.6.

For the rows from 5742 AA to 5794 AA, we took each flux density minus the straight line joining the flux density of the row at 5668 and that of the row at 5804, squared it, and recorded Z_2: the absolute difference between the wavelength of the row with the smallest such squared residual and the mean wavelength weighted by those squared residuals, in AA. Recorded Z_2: 12.2 AA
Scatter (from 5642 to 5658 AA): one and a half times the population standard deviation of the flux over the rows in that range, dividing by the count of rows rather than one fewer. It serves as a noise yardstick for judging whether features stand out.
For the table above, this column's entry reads 0.451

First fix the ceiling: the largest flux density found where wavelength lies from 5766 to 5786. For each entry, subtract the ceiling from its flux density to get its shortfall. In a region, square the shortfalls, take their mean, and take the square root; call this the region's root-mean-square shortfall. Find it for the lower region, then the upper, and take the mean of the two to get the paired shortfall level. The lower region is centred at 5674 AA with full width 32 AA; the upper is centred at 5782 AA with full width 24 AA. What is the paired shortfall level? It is 0.462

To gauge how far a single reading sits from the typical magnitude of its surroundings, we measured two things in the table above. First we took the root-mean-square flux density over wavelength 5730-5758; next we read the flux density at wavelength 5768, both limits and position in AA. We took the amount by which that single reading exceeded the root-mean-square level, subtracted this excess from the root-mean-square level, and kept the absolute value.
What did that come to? 6.7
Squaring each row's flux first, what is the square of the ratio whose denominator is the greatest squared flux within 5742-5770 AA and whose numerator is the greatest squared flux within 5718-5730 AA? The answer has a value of 1.06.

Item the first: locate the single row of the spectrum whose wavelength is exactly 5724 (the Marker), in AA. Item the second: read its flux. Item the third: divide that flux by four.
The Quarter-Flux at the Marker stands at 1.61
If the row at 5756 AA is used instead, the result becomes 1.61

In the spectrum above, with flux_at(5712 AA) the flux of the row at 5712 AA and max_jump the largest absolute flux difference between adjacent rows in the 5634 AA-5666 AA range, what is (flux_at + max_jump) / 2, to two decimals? 3.10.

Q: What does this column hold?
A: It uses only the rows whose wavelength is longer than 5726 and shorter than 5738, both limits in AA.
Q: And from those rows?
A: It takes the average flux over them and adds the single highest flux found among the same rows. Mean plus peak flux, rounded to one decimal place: 13.2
